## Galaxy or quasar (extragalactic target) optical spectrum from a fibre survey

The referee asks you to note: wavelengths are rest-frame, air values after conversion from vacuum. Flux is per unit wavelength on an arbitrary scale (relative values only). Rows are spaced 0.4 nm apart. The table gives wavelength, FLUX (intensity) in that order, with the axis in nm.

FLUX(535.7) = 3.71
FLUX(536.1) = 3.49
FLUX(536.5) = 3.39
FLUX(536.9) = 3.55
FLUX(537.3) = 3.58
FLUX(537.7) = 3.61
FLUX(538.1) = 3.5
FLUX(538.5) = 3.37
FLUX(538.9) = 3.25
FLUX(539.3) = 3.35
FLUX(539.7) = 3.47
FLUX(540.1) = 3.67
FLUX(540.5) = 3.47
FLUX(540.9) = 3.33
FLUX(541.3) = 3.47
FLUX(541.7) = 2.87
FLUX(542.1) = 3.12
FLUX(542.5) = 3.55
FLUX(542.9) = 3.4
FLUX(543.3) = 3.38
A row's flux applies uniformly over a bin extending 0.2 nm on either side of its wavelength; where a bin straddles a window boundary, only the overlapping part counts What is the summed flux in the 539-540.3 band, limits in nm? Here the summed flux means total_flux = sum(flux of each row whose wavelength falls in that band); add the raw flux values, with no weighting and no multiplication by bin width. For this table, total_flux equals 10.5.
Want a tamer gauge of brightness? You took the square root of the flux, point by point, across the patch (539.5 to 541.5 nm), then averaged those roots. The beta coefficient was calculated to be 1.87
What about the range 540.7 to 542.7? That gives 1.81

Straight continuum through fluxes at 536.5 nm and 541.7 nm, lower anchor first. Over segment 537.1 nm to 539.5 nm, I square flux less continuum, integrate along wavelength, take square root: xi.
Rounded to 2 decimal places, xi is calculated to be 0.38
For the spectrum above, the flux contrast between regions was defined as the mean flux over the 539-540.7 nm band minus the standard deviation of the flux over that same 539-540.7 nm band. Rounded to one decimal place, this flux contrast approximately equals 3.4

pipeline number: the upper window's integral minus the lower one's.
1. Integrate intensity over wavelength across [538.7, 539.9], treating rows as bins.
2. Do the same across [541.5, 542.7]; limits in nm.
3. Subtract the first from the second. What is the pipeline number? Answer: -0.2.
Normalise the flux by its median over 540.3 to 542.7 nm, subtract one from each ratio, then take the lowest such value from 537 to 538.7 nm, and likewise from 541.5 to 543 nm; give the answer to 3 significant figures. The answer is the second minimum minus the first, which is -0.147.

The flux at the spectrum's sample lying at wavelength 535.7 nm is 3.71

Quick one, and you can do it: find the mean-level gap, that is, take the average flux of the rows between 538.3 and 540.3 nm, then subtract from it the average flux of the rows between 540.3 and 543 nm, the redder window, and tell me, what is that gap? 0.11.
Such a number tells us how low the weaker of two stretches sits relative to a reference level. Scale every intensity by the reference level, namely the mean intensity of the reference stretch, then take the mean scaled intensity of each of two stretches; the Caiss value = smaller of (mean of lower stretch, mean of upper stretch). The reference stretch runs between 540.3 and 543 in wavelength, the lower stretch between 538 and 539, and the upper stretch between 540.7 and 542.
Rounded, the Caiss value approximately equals 0.97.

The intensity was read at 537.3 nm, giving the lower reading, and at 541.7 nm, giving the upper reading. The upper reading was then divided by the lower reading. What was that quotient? 0.80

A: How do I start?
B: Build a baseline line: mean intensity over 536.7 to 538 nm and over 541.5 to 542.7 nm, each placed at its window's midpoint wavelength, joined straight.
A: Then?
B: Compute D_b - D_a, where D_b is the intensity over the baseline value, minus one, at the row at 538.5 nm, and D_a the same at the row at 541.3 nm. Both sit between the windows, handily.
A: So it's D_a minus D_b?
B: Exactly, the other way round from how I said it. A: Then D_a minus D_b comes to 0.10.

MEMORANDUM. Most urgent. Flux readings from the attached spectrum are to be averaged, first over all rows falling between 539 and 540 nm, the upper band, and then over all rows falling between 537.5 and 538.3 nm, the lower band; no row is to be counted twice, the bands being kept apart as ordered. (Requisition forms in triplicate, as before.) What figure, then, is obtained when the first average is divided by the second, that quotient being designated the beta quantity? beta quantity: 0.96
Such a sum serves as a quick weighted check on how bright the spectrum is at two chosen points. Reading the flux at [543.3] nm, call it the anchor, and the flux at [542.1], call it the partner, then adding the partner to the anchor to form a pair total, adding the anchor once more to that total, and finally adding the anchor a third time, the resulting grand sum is 13.3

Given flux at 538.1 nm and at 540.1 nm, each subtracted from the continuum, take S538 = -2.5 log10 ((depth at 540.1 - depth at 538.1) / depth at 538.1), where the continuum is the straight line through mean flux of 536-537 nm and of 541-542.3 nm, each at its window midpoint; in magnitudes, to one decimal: -0.9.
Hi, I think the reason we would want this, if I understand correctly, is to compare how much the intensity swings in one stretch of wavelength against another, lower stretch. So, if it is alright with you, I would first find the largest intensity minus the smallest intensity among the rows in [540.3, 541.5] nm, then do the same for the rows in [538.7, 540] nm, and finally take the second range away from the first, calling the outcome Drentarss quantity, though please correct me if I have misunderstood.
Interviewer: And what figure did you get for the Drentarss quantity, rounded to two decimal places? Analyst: -0.08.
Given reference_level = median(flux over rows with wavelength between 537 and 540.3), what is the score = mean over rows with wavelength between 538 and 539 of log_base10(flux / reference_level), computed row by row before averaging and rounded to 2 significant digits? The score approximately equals -0.014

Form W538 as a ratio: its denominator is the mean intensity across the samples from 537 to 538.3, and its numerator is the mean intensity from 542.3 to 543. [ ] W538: 0.98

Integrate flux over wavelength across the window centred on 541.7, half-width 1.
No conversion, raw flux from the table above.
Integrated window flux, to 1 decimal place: 6.5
